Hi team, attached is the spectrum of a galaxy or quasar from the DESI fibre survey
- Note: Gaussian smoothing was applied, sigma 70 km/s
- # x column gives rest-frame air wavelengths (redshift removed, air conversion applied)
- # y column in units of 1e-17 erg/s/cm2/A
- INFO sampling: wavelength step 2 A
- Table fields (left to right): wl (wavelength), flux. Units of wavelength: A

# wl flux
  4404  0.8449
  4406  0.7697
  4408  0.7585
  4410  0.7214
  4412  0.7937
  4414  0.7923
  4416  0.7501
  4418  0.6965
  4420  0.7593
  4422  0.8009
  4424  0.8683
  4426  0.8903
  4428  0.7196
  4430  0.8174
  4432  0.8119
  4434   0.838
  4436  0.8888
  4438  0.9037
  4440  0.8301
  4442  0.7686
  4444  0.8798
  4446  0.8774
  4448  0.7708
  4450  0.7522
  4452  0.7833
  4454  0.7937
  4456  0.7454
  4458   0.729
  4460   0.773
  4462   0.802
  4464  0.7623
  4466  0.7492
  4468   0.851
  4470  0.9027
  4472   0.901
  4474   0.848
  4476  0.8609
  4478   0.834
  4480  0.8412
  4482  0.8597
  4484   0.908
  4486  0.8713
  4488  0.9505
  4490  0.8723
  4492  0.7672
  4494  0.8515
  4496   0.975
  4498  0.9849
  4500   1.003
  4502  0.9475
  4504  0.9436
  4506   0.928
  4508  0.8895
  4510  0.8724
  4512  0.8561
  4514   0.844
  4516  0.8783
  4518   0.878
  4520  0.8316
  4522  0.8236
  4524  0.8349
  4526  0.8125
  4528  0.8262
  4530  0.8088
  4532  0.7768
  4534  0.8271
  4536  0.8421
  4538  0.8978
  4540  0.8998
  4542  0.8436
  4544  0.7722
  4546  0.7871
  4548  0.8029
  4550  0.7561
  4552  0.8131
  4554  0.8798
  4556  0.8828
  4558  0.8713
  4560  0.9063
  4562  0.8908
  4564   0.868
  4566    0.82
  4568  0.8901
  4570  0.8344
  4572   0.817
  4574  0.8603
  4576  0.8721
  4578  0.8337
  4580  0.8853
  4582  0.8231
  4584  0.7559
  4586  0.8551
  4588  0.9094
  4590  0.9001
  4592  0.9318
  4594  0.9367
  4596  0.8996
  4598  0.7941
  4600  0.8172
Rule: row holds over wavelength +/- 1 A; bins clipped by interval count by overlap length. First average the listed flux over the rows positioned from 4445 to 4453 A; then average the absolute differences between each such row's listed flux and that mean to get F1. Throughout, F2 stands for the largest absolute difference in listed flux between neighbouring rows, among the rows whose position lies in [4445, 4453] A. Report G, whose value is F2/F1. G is 2.6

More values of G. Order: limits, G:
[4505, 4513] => 1.7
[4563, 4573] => 2.6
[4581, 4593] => 1.9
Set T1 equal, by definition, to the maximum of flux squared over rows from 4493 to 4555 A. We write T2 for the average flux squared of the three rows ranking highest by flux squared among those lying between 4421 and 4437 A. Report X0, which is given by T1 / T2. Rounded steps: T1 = 1.01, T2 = 0.78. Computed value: 1.3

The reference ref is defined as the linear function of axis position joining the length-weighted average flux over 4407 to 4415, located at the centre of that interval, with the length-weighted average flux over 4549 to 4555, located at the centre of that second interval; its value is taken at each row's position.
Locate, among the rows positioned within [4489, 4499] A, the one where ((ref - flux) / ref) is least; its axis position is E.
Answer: 4498 A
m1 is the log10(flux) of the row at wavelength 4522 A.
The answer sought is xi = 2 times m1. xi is -0.17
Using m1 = -0.08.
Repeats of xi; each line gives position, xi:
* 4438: -0.09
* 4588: -0.08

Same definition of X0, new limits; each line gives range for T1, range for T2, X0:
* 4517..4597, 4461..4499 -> 0.9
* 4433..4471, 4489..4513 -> 0.8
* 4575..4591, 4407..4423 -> 1.3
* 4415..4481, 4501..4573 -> 0.9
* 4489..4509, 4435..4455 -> 1.3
